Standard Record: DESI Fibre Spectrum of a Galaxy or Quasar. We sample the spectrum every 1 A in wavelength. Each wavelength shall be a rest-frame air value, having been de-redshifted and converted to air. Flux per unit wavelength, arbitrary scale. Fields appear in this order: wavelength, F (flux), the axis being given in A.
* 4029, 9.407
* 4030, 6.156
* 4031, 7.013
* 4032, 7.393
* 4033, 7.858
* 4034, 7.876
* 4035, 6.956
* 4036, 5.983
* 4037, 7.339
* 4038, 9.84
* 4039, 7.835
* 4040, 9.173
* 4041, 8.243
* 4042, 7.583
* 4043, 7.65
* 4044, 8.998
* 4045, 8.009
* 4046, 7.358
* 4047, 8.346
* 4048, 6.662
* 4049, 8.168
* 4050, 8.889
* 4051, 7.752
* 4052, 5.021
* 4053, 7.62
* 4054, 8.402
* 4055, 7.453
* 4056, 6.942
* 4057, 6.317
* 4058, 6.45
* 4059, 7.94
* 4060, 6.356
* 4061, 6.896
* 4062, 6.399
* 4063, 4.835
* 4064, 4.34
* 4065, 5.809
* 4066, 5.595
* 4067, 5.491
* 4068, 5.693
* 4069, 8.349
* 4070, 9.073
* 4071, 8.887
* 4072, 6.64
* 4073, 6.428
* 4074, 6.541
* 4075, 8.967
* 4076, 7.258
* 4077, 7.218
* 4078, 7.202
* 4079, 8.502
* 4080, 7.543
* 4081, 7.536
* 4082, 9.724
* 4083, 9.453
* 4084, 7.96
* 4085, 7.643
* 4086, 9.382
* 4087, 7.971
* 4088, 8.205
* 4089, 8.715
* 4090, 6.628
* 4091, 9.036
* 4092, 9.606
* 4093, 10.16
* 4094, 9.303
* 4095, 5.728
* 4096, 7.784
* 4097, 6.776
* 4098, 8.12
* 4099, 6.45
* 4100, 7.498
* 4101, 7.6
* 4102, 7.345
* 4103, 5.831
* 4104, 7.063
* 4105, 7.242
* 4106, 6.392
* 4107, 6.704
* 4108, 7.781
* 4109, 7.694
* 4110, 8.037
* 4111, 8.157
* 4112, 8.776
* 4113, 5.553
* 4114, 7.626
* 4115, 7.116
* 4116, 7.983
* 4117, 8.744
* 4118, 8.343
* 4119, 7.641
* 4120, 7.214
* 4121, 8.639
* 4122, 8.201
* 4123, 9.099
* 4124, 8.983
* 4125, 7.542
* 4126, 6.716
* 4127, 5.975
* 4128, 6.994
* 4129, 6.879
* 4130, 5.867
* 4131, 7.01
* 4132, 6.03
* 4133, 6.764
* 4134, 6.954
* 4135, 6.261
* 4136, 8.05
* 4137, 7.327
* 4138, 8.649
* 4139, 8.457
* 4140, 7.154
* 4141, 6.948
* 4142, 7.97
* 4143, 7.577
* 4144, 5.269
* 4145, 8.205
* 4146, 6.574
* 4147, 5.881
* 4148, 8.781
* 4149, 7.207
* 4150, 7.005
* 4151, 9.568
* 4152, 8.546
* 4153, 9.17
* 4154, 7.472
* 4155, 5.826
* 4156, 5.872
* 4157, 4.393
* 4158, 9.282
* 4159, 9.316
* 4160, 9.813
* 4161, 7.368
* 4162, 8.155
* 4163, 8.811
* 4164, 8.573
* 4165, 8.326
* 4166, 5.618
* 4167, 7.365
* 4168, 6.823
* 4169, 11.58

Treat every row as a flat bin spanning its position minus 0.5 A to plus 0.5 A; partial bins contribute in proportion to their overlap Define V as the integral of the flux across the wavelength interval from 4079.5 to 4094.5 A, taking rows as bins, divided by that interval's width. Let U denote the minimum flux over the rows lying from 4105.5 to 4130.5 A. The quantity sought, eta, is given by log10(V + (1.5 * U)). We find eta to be 1.23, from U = 5.553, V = 8.59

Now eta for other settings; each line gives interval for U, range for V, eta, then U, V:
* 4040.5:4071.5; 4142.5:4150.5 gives 1.13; 4.34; 7.06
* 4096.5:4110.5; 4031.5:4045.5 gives 1.22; 5.831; 7.91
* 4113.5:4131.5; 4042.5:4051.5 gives 1.22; 5.867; 7.98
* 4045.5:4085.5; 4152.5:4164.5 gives 1.16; 4.34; 7.84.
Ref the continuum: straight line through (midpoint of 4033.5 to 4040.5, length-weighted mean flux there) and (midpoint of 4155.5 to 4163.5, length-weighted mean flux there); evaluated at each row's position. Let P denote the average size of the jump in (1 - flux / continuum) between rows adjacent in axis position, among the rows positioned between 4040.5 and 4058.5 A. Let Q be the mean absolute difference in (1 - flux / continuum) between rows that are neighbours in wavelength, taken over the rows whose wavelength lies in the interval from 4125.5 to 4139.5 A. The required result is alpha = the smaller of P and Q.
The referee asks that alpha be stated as 0.104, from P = 0.135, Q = 0.104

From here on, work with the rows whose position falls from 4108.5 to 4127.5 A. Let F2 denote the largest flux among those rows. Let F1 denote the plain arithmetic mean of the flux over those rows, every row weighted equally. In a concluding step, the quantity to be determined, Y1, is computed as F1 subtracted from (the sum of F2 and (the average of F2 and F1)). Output 9.8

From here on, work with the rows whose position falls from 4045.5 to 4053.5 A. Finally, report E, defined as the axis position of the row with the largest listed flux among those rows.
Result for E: 4050 A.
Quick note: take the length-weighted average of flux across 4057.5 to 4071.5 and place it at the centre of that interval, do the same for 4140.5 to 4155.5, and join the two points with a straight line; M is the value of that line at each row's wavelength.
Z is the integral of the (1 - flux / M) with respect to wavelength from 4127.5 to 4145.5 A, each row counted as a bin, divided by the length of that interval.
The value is 0.03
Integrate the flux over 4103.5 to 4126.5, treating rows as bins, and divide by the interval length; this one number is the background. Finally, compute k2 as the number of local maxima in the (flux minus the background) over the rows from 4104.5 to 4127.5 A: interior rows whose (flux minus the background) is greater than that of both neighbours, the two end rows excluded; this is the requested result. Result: 6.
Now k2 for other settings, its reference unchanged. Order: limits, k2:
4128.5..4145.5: 5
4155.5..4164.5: 2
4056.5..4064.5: 2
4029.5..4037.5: 1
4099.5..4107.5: 2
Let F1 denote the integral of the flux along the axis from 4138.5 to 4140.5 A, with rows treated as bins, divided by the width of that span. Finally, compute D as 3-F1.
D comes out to -4.8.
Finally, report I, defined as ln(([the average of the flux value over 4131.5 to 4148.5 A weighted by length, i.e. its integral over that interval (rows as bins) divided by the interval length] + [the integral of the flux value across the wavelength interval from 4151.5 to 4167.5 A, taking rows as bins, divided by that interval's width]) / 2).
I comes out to 2.01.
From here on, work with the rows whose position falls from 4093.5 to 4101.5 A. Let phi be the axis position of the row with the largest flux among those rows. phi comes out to 4094 A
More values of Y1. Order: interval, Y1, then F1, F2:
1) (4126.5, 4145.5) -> 9.4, 7.1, 8.649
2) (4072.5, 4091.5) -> 10.6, 8.0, 9.724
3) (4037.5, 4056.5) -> 10.8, 7.9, 9.84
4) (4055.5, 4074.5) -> 10.3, 6.6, 9.073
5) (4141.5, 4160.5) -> 10.9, 7.6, 9.813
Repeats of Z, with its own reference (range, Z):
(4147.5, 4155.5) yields -0.06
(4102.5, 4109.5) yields 0.01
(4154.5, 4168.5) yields 0.01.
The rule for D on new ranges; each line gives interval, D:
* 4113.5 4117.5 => -4.9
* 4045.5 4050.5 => -4.9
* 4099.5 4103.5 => -4.1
